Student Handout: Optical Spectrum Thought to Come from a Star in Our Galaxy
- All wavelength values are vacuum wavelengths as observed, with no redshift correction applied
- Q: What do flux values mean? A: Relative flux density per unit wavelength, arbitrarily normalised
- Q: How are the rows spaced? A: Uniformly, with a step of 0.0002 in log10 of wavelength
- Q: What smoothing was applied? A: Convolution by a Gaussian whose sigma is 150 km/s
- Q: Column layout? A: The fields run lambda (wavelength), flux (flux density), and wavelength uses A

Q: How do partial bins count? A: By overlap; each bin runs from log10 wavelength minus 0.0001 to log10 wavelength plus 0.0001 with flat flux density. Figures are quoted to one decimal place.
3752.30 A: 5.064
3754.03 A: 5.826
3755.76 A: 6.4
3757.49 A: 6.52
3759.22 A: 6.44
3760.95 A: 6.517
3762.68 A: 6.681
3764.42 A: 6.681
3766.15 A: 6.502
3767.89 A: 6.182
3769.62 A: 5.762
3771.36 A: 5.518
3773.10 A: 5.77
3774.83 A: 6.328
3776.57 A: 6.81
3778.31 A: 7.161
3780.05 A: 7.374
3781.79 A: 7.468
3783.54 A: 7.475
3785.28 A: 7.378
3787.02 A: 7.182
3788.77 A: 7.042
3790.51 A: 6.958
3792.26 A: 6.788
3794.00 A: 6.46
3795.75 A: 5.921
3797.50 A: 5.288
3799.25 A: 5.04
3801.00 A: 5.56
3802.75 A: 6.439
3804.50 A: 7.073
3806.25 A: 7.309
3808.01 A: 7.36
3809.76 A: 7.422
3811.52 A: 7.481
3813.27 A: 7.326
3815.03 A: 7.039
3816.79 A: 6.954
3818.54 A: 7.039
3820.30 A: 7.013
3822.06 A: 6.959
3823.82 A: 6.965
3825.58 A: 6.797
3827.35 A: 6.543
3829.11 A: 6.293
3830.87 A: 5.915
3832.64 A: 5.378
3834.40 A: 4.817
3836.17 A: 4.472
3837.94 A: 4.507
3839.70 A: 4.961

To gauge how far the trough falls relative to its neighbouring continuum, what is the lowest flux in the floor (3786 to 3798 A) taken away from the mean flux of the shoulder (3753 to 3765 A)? 1.1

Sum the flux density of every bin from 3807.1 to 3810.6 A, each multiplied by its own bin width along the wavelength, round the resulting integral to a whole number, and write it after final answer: 26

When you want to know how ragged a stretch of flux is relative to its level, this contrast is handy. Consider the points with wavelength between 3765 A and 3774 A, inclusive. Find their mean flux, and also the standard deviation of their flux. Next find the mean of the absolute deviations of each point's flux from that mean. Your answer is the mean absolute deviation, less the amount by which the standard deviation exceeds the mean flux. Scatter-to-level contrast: 5.9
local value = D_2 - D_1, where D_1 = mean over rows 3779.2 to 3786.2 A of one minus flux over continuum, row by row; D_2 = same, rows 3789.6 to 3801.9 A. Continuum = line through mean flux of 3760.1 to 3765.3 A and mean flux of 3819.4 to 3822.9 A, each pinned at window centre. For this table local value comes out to 0.22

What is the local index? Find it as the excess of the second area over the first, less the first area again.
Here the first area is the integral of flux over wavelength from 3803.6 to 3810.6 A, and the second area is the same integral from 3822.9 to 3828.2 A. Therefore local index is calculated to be -66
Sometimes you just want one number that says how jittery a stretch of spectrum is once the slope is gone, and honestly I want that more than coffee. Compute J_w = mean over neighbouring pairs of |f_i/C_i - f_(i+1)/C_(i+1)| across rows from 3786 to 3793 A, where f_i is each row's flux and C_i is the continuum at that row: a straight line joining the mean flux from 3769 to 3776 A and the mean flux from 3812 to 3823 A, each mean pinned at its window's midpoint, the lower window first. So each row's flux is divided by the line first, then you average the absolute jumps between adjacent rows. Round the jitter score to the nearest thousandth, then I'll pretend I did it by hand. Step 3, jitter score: 0.029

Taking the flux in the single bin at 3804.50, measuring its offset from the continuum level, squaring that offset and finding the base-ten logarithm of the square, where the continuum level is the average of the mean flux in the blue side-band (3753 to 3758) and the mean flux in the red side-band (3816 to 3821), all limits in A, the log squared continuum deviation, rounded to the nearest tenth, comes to -0.7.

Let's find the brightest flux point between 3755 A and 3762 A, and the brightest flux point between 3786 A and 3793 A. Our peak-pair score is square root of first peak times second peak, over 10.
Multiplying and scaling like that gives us 0.684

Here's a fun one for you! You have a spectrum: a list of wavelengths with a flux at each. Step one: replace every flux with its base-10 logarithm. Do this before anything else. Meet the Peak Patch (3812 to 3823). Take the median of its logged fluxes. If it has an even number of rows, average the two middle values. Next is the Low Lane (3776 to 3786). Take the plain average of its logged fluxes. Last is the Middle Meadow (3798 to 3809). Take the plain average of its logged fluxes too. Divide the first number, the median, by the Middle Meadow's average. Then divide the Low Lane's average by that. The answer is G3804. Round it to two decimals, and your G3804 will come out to 0.82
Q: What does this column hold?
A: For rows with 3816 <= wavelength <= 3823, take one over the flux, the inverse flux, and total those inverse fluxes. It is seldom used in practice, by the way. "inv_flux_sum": 0.57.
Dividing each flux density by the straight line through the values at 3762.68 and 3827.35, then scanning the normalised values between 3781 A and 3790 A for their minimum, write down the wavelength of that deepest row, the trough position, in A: 3788.77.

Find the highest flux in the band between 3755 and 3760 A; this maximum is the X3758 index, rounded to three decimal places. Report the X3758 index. 6.520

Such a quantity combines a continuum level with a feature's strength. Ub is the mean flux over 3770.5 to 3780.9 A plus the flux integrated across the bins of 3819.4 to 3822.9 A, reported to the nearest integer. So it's 31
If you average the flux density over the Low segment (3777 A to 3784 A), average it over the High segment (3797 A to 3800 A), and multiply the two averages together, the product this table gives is 38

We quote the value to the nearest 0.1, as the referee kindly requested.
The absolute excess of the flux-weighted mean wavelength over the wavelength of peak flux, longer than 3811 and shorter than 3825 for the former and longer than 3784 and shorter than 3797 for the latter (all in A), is 32.3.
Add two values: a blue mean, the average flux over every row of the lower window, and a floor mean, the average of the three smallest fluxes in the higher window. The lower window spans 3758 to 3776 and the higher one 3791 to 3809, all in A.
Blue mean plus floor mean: 11.5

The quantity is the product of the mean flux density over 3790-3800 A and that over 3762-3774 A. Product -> 37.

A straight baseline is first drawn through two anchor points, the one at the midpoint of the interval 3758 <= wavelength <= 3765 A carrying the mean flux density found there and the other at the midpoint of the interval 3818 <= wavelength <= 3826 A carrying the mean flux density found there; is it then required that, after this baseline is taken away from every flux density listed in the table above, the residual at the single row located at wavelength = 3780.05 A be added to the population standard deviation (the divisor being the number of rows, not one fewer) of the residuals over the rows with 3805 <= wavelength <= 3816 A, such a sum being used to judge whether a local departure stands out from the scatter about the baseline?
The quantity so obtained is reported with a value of 0.8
